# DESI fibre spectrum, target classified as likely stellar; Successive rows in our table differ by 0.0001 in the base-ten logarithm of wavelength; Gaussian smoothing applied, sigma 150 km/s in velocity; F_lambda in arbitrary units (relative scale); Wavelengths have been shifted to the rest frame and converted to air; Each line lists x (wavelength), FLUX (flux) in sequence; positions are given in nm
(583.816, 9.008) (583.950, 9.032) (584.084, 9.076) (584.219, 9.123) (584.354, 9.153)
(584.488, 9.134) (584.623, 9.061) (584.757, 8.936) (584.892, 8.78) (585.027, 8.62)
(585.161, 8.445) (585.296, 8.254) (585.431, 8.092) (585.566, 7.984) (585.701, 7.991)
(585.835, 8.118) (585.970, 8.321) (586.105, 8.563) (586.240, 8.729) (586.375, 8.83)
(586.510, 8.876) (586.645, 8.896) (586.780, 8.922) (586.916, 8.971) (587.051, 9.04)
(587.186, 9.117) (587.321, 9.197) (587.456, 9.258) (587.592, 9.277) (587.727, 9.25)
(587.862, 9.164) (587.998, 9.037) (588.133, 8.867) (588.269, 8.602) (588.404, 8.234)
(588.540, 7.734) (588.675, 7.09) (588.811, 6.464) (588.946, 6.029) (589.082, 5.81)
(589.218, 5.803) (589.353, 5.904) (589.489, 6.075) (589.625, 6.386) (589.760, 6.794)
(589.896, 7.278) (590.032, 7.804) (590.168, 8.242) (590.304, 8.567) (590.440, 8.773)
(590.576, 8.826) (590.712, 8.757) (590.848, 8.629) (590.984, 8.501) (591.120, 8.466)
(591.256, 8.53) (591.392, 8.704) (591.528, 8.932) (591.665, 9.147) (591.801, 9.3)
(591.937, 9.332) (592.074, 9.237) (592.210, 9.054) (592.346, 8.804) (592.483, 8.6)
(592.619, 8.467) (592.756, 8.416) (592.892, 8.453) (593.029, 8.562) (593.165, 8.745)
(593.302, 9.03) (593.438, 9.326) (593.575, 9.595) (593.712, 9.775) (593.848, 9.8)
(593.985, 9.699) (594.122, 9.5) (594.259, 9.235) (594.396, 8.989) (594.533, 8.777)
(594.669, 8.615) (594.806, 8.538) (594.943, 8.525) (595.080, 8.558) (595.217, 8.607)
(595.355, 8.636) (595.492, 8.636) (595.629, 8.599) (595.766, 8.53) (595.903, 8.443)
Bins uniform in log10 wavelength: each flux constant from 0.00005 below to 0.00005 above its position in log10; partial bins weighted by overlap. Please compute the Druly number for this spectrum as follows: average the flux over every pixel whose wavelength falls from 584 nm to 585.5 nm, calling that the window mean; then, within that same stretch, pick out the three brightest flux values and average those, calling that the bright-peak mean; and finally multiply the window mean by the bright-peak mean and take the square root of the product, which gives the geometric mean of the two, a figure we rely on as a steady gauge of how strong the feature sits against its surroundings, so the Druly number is 8.96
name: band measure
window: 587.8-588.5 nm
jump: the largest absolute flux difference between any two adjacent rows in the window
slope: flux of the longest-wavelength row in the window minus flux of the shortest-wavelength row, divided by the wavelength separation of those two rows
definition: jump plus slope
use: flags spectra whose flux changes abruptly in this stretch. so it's -1.3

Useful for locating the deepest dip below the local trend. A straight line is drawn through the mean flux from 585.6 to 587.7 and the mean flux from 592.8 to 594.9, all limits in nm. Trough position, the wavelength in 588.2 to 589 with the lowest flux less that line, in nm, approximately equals 588.946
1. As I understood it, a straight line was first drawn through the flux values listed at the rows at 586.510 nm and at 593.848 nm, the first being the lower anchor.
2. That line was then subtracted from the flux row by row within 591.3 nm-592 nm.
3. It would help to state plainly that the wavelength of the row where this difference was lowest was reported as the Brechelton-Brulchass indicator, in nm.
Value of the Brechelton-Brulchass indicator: 591.392 nm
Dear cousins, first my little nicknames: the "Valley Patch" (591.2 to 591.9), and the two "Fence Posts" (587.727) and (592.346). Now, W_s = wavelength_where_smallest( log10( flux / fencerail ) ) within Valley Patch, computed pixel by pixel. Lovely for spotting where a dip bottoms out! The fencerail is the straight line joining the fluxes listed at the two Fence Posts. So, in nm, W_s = 591.256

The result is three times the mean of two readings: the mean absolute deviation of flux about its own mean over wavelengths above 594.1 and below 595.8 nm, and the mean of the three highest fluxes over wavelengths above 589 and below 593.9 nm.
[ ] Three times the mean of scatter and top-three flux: 14.9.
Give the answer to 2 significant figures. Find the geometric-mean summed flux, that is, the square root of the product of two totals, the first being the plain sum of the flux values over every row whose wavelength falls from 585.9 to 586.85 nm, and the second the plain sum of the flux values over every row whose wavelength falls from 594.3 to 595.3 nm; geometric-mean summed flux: 61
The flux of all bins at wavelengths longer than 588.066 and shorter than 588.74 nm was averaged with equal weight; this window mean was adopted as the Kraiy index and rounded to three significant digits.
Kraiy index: 8.11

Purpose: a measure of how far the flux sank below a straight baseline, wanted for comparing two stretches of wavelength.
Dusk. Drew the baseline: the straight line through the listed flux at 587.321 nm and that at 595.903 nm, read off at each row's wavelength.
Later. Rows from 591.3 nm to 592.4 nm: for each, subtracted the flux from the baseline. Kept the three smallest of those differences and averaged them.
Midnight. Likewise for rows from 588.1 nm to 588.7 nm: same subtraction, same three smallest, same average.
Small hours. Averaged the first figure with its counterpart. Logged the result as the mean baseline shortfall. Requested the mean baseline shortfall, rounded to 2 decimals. 0.02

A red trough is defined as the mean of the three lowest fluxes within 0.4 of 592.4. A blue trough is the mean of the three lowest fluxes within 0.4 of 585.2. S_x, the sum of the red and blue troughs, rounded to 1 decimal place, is 16.6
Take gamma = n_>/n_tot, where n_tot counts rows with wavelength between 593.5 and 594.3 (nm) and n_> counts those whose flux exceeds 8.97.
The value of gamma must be 1.00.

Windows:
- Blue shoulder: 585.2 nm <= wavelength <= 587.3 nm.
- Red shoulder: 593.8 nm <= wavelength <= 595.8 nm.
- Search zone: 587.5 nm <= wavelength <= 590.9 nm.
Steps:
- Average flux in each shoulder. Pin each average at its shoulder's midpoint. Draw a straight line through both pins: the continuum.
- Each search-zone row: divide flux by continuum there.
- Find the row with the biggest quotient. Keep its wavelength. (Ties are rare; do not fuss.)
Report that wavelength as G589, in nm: 587.592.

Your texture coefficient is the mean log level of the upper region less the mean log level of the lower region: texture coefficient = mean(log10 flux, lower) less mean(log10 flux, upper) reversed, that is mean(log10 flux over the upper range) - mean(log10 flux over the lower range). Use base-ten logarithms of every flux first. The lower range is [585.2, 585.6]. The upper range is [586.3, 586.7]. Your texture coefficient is 0.039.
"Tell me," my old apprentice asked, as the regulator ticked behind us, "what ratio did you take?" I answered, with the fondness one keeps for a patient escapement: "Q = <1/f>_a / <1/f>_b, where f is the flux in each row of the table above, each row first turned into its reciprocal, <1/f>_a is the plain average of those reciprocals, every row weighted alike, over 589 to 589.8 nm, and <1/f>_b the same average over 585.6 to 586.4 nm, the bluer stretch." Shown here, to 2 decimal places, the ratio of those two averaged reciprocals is 1.38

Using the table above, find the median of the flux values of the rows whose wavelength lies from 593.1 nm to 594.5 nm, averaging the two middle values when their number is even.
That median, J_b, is 9.4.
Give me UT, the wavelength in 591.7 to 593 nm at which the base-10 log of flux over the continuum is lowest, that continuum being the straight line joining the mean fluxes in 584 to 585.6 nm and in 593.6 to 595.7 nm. 592.756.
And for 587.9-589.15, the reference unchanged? 589.082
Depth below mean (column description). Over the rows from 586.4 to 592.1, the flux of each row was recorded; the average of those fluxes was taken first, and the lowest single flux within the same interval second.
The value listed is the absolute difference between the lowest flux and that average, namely 2.43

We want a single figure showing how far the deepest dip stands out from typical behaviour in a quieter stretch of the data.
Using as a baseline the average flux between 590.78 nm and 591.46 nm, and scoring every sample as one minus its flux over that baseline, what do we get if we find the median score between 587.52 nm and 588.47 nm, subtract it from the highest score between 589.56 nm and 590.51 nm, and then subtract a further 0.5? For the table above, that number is -0.19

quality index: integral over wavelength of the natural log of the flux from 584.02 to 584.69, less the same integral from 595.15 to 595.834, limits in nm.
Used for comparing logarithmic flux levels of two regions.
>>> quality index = 0.01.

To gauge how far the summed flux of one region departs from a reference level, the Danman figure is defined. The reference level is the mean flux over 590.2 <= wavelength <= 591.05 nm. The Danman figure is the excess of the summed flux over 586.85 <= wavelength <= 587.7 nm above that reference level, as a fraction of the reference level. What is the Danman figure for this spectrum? 5.3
